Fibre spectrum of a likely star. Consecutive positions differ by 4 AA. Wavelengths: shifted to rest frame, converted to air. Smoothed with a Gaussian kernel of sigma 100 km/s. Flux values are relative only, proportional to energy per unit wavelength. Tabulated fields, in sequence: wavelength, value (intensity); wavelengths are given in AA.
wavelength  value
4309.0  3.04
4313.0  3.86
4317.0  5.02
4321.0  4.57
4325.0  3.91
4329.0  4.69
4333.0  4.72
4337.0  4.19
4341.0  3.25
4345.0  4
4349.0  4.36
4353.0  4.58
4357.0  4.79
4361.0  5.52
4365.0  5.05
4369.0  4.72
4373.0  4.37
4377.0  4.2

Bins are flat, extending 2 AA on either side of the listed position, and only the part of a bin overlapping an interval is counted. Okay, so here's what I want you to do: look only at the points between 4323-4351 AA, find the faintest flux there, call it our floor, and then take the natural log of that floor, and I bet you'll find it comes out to 1.18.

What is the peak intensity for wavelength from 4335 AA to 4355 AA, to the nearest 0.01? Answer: 4.58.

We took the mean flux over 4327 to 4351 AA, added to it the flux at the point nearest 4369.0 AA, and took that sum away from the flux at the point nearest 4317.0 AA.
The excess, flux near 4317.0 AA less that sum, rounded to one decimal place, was -3.9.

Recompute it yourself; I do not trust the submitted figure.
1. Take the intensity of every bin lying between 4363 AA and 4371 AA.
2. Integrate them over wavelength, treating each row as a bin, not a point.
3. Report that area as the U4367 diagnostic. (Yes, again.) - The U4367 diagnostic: 39.1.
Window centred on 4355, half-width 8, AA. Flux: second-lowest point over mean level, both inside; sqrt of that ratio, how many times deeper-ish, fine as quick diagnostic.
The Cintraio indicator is 0.976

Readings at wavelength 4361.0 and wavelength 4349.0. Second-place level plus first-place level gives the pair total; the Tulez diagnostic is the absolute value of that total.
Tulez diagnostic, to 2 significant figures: 9.9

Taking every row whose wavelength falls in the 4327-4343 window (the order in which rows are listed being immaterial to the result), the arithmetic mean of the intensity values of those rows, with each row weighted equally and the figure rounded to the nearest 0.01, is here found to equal 4.21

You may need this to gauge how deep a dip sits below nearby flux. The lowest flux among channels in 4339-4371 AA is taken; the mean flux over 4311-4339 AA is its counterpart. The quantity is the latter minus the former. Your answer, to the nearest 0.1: 1.2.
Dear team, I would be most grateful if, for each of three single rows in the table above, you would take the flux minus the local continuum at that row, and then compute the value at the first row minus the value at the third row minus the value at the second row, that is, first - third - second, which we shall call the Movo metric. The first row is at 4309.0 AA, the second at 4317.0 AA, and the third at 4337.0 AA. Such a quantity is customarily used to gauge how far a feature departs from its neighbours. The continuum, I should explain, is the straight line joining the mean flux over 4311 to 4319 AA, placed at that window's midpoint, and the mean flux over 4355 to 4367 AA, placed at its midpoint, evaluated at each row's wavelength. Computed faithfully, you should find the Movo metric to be -1.3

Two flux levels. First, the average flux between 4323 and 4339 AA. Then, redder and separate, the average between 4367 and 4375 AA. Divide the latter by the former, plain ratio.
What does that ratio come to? 1.04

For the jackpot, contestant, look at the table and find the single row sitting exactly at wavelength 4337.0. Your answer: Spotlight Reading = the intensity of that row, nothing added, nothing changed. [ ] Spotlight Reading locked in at 4.19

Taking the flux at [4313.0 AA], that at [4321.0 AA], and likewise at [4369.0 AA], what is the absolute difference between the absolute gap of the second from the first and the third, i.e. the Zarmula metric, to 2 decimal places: 4.01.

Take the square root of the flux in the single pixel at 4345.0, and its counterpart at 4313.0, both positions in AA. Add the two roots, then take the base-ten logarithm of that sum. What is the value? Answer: 0.598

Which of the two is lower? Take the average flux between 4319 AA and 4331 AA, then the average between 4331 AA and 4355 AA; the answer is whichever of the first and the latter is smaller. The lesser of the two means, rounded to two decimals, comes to 4.18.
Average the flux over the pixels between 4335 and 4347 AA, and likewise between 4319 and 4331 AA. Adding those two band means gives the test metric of 8.20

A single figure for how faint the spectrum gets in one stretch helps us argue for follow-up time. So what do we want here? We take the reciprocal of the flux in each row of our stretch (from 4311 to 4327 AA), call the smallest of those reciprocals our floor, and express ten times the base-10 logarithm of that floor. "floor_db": -7.0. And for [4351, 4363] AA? -7.4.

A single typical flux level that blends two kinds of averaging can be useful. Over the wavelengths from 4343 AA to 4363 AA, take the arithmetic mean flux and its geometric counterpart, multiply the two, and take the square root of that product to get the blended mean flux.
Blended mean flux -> 4.6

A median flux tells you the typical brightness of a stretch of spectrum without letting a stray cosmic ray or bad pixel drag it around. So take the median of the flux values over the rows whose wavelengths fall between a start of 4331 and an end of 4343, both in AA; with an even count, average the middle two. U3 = 4.19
